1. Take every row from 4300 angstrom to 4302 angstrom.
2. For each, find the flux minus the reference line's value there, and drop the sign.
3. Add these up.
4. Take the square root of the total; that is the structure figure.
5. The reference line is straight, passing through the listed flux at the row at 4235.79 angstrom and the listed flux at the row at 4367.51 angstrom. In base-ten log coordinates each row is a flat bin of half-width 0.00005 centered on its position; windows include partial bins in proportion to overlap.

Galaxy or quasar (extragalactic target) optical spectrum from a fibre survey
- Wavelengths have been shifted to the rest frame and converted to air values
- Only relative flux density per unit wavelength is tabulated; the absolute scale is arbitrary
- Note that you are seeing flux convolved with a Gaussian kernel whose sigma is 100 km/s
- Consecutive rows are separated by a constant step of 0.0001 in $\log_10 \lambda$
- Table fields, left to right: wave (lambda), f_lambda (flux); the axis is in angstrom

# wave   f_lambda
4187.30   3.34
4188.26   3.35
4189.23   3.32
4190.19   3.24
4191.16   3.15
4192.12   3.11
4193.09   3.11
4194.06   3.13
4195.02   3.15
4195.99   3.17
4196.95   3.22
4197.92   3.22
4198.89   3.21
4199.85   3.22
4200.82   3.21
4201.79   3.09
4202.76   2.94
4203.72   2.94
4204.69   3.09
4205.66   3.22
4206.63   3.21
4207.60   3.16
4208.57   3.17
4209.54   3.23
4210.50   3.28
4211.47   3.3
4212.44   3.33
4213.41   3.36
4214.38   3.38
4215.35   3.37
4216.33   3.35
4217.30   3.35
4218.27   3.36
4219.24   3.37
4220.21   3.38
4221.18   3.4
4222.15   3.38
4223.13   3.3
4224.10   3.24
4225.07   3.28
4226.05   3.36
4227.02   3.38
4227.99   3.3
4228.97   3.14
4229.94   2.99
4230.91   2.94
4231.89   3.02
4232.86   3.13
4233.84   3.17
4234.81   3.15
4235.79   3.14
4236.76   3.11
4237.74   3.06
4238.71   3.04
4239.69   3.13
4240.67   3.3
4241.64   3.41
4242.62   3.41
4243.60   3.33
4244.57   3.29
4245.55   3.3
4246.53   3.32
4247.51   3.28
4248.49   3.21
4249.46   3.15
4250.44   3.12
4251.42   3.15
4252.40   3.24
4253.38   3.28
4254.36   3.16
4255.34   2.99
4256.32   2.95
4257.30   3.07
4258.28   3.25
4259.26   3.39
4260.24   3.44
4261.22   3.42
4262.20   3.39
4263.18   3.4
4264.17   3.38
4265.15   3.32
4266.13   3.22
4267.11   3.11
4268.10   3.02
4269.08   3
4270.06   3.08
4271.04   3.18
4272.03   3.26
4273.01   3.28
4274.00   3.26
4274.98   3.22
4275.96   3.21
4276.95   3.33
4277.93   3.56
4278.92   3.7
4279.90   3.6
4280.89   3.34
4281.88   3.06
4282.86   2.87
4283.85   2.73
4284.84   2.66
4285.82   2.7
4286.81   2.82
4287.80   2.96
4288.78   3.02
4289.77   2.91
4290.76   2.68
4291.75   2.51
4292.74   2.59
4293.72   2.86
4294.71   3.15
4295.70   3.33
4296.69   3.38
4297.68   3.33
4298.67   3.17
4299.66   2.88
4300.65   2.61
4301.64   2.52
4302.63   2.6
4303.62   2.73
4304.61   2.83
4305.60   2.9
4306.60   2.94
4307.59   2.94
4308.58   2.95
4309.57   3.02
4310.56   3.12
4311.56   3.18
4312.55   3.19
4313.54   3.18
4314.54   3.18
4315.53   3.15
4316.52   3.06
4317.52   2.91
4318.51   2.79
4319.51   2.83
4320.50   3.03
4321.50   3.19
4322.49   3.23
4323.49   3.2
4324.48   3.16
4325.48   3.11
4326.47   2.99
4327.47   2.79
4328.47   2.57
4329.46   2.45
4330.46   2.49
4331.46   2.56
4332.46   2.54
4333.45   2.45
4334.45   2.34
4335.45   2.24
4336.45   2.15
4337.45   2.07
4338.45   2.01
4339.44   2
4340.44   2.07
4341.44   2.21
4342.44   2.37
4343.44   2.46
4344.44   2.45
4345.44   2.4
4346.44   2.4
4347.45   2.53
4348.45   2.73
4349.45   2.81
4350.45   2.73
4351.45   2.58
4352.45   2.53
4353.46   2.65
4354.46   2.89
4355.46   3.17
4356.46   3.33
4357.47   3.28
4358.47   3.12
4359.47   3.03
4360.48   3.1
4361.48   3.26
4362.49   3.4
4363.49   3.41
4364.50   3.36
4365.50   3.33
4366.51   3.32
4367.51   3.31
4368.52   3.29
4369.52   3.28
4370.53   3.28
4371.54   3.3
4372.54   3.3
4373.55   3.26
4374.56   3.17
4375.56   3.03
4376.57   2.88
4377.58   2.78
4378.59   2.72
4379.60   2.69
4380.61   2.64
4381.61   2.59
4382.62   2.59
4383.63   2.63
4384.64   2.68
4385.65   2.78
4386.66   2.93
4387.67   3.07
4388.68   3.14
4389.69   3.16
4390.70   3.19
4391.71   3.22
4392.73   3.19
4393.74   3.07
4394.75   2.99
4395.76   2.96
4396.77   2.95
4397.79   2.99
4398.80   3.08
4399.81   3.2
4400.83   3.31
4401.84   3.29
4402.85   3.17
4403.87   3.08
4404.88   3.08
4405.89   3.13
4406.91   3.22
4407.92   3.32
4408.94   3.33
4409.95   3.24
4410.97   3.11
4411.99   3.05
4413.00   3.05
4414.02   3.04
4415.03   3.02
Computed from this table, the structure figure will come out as 1.1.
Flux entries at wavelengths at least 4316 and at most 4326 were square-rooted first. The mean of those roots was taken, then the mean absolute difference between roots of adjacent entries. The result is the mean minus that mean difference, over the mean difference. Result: 65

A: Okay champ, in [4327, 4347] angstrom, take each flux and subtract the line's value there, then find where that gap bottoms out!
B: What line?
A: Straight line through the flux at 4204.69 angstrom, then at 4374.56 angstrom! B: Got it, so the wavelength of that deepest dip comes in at 4339.44 angstrom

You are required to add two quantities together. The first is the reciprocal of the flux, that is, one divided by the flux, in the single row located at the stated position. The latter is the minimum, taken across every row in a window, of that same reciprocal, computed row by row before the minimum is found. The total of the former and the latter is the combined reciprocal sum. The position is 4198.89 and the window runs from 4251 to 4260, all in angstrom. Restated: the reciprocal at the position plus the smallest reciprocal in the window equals 0.607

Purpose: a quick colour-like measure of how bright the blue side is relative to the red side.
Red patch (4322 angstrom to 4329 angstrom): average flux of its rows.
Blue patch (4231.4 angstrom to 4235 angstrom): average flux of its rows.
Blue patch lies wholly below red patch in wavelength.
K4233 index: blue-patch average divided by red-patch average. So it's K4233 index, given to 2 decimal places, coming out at 1.04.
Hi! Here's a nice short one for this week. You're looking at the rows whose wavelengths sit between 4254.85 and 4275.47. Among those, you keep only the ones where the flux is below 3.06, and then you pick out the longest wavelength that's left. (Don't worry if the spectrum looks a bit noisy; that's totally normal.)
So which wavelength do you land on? 4269.08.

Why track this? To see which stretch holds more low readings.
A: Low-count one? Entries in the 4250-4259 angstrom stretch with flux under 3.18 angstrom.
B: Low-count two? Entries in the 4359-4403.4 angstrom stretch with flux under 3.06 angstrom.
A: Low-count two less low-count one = 11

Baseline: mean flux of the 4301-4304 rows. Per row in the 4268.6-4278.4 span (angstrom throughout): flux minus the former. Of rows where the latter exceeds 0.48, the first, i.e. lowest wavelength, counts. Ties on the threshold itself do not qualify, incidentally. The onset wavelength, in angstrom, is 4271.04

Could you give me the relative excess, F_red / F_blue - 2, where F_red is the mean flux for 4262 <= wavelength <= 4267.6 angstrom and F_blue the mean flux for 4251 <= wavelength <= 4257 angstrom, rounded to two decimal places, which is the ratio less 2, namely -0.94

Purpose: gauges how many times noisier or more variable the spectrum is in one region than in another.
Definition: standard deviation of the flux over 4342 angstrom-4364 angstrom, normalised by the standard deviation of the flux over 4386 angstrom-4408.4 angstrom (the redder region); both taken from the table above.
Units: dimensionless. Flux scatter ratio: 3.15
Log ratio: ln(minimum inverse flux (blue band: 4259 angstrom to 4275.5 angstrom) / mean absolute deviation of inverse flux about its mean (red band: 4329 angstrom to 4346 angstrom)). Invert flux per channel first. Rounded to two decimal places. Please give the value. 2.19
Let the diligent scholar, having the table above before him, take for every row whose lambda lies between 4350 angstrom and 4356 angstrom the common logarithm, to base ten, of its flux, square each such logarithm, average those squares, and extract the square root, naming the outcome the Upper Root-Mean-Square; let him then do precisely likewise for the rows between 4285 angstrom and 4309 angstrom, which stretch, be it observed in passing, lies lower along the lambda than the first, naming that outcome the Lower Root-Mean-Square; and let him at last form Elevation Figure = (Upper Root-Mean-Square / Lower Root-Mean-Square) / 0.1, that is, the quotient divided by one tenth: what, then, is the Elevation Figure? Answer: 9.6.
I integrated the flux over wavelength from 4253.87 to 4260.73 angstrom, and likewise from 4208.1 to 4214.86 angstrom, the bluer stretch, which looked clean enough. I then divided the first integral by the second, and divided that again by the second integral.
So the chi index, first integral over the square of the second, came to 0.044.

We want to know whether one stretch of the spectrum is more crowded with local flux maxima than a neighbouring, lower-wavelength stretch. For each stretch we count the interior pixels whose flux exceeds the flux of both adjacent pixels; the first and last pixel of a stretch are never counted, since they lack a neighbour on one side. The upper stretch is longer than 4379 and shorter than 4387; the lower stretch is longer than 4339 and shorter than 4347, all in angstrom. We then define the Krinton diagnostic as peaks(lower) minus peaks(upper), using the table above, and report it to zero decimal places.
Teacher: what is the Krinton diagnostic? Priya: 1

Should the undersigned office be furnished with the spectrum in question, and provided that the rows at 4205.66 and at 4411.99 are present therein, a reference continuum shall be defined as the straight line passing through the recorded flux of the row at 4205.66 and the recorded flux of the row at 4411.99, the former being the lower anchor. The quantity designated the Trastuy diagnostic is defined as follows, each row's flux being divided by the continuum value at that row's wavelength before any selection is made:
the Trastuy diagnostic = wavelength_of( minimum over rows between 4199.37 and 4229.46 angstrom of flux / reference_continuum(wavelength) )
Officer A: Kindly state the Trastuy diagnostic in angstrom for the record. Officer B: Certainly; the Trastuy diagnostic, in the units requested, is 4202.76 angstrom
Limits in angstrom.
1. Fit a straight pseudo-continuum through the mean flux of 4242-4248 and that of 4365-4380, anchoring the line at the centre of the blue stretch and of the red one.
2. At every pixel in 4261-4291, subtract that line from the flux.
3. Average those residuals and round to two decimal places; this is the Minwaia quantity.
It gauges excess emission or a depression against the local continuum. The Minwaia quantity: -0.12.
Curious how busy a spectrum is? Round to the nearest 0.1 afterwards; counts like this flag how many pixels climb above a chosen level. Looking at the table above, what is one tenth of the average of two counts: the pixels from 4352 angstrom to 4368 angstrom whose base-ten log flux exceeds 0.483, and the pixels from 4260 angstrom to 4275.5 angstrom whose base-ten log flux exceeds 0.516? 0.9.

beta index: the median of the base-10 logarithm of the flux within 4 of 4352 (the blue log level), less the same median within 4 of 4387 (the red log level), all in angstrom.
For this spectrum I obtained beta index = -0.041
